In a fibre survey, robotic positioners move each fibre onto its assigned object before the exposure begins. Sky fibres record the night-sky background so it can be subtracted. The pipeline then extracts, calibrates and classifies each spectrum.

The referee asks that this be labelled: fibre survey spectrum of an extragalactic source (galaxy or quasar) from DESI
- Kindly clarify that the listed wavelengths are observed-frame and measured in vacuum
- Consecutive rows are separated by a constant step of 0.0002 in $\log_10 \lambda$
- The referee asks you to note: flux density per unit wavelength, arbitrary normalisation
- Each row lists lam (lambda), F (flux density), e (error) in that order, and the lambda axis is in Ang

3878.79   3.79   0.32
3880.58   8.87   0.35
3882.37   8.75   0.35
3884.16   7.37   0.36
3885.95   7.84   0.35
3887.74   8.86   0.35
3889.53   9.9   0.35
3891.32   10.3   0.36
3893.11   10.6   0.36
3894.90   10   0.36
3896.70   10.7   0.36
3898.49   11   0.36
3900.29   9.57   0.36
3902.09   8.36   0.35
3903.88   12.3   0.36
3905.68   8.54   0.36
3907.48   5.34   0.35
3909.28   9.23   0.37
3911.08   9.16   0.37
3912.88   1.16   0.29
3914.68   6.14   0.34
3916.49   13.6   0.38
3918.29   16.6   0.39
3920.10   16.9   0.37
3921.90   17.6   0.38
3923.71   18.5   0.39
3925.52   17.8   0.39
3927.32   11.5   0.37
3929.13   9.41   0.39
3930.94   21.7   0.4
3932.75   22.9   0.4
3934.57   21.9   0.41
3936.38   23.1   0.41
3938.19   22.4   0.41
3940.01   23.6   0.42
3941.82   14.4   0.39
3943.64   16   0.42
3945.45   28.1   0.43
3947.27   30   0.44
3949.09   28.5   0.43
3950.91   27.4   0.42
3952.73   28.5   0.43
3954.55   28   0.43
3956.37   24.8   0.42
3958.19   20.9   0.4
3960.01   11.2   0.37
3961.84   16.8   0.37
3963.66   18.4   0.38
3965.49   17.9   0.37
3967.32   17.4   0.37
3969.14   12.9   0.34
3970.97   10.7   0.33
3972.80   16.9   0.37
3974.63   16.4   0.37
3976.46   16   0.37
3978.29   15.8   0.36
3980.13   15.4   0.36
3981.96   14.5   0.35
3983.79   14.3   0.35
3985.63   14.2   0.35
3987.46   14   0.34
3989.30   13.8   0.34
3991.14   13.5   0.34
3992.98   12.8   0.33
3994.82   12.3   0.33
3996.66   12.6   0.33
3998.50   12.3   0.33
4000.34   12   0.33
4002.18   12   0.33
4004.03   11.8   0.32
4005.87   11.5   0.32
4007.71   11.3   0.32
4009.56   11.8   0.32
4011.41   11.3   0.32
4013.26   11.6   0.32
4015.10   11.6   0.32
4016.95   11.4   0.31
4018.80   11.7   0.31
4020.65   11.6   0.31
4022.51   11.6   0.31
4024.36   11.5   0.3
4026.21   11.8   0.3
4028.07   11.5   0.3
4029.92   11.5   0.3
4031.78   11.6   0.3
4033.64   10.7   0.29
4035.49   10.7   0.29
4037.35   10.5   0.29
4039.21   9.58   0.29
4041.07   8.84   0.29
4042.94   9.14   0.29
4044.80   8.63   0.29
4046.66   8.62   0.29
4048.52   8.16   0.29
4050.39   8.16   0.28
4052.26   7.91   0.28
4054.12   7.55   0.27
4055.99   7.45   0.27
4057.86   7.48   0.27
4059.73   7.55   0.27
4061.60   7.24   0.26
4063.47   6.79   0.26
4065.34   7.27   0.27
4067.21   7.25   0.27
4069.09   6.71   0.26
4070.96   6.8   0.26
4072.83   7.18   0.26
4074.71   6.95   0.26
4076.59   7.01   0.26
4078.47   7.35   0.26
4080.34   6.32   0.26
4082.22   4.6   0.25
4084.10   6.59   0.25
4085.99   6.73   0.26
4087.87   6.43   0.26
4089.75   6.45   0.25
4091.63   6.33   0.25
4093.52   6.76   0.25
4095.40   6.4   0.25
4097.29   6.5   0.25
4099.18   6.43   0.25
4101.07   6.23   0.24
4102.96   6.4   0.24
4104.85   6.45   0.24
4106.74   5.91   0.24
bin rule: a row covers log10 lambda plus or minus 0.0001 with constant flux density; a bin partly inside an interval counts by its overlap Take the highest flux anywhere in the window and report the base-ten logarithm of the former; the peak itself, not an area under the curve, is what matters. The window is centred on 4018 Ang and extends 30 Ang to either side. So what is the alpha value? 1.14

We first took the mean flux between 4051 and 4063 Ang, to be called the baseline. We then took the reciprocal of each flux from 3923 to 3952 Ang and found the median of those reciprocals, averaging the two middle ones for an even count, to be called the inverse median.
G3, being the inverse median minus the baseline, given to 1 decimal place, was -7.5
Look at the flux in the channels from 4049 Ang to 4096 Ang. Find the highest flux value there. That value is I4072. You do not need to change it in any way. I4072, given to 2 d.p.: 8.16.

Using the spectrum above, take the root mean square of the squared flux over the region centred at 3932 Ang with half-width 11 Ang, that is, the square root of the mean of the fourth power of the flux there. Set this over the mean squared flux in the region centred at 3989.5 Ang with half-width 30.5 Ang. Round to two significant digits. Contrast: 2.1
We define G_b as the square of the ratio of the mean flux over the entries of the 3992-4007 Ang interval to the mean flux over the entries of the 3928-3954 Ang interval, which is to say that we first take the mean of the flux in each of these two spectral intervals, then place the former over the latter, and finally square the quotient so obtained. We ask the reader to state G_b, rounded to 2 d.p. 0.29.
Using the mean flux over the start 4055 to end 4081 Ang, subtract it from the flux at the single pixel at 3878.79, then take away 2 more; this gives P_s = -5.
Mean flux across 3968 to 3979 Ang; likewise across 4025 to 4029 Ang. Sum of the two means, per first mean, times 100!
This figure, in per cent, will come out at 179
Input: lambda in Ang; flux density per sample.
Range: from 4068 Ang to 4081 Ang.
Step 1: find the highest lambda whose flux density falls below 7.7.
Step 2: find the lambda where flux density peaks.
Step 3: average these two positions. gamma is 4079.4 Ang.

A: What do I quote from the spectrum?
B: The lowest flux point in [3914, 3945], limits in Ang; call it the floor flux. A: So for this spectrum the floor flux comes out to 6.14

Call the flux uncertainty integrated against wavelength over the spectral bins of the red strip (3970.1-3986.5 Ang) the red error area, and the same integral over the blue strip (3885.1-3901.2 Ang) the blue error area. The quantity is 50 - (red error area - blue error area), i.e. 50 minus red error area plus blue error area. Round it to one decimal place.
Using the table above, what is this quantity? 49.9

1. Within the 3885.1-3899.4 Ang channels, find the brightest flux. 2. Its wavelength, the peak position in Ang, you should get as 3898.49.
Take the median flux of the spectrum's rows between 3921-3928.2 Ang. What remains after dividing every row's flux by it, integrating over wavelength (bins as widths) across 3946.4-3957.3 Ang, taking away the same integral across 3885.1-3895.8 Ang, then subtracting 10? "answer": 1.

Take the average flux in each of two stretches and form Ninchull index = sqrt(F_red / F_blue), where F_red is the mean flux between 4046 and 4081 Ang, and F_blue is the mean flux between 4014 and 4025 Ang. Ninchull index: 0.797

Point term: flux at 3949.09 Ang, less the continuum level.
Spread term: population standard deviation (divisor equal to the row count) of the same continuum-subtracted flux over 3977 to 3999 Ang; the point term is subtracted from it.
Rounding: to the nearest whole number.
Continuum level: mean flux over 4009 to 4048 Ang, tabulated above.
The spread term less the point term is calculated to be -17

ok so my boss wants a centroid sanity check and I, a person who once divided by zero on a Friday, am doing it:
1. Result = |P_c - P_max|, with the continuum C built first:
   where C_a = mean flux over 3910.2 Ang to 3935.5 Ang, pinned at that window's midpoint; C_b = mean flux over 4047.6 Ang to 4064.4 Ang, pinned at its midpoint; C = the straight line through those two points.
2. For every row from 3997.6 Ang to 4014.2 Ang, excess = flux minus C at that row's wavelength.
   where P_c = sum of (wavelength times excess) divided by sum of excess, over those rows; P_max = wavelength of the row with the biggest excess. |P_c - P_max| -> 3.7 Ang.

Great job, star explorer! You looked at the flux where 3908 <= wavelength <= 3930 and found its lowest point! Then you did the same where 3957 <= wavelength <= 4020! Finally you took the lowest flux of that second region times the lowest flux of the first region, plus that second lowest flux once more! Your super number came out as 23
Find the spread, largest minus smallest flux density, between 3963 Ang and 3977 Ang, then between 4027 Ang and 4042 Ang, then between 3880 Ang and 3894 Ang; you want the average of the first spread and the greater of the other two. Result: 5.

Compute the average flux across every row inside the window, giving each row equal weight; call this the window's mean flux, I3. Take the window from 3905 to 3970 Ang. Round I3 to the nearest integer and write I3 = 18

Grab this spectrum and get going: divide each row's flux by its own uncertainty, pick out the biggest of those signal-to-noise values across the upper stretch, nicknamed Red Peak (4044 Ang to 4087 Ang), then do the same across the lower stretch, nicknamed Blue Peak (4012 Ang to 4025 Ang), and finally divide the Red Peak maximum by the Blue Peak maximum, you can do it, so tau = 0.78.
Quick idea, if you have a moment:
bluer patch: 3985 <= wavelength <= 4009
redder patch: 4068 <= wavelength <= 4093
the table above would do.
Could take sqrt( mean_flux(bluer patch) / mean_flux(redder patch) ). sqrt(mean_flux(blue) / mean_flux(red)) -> 1.4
